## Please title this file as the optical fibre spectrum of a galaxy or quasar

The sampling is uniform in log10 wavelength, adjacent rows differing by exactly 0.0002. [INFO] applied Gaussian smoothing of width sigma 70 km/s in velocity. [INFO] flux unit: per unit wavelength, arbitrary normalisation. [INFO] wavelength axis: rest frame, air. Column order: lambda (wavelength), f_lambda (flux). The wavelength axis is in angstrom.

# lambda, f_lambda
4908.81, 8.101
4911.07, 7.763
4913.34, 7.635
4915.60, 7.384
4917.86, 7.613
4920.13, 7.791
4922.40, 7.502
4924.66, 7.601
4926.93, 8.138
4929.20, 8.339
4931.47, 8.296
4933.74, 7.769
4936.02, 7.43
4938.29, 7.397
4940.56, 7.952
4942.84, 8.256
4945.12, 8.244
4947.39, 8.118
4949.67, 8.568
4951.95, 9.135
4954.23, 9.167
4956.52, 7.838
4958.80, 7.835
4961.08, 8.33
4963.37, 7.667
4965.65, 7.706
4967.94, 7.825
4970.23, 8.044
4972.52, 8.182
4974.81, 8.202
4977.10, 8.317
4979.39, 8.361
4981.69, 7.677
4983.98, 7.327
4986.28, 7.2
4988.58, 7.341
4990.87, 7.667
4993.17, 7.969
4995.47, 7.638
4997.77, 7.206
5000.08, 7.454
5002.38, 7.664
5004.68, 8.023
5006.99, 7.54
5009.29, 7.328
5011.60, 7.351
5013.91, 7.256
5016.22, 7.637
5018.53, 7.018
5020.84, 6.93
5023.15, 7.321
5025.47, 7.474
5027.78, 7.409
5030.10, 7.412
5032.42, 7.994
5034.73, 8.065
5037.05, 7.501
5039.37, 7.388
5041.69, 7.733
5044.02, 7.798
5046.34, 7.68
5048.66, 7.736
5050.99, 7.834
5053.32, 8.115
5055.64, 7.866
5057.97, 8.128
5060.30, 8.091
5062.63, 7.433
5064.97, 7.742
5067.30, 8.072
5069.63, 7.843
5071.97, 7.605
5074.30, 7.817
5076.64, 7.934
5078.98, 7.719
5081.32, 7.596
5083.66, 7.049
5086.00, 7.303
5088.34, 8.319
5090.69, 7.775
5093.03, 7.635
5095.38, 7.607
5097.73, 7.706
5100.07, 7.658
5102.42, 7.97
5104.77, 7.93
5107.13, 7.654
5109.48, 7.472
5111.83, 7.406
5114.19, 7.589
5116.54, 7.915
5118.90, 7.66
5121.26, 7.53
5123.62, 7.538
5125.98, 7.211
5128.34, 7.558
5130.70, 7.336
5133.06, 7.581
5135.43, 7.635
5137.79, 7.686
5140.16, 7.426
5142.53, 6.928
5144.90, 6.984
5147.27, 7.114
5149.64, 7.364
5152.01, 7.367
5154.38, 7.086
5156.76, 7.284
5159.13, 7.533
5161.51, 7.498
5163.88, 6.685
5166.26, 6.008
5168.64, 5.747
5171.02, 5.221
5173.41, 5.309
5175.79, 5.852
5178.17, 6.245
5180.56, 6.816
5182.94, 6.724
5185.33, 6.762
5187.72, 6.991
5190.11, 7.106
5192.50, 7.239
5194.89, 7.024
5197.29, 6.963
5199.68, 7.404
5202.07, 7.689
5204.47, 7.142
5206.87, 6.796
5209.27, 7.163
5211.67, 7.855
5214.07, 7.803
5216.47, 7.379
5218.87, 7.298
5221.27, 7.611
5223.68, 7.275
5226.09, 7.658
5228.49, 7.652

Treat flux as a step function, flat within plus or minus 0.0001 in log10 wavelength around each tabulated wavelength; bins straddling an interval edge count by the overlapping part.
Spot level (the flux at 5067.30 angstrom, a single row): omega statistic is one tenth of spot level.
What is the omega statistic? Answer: 0.807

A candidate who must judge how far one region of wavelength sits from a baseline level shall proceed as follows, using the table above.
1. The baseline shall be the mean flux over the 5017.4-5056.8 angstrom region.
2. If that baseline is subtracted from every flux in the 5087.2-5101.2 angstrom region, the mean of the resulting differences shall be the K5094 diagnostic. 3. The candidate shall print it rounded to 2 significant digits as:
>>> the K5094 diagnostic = 0.18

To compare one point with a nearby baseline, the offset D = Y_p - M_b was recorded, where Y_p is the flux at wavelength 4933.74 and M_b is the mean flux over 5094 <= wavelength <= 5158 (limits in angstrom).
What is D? 0.28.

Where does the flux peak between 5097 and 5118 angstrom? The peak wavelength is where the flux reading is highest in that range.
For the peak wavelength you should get 5102.42 angstrom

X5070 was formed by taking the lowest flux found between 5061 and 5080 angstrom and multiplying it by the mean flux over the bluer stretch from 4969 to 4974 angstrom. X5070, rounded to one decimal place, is 60.3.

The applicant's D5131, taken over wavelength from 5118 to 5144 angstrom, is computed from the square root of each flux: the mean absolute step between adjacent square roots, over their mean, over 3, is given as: 0.0048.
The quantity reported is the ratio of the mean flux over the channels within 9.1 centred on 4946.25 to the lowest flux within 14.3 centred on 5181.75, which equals 1.42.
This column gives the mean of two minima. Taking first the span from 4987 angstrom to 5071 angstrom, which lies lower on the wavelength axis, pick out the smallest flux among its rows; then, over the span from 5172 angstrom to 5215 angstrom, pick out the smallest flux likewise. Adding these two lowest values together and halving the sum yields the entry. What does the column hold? 6.12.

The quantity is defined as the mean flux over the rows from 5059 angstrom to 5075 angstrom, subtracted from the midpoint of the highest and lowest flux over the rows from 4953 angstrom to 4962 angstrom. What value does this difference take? 0.7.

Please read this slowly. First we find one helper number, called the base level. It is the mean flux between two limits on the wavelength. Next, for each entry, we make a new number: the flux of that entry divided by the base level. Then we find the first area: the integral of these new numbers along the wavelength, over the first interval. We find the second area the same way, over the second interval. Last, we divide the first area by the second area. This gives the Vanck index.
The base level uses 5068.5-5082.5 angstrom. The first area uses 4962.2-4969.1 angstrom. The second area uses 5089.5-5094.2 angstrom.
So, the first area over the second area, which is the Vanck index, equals 1.5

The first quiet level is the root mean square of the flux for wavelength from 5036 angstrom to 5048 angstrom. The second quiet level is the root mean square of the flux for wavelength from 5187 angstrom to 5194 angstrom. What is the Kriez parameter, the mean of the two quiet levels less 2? 5.37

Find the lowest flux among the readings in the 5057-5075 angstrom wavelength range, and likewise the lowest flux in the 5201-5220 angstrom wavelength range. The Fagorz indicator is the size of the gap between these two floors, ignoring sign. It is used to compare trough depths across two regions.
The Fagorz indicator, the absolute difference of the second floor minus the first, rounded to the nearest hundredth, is 0.64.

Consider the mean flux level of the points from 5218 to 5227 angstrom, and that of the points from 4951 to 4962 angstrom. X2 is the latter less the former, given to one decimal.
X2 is 1.0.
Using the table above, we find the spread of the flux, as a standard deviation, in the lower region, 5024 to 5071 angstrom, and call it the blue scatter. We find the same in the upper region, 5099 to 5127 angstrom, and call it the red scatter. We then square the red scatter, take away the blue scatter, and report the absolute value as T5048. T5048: 0.21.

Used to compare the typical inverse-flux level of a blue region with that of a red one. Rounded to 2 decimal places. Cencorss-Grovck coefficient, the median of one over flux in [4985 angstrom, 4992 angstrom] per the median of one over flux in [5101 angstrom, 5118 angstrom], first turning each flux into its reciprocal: 1.04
